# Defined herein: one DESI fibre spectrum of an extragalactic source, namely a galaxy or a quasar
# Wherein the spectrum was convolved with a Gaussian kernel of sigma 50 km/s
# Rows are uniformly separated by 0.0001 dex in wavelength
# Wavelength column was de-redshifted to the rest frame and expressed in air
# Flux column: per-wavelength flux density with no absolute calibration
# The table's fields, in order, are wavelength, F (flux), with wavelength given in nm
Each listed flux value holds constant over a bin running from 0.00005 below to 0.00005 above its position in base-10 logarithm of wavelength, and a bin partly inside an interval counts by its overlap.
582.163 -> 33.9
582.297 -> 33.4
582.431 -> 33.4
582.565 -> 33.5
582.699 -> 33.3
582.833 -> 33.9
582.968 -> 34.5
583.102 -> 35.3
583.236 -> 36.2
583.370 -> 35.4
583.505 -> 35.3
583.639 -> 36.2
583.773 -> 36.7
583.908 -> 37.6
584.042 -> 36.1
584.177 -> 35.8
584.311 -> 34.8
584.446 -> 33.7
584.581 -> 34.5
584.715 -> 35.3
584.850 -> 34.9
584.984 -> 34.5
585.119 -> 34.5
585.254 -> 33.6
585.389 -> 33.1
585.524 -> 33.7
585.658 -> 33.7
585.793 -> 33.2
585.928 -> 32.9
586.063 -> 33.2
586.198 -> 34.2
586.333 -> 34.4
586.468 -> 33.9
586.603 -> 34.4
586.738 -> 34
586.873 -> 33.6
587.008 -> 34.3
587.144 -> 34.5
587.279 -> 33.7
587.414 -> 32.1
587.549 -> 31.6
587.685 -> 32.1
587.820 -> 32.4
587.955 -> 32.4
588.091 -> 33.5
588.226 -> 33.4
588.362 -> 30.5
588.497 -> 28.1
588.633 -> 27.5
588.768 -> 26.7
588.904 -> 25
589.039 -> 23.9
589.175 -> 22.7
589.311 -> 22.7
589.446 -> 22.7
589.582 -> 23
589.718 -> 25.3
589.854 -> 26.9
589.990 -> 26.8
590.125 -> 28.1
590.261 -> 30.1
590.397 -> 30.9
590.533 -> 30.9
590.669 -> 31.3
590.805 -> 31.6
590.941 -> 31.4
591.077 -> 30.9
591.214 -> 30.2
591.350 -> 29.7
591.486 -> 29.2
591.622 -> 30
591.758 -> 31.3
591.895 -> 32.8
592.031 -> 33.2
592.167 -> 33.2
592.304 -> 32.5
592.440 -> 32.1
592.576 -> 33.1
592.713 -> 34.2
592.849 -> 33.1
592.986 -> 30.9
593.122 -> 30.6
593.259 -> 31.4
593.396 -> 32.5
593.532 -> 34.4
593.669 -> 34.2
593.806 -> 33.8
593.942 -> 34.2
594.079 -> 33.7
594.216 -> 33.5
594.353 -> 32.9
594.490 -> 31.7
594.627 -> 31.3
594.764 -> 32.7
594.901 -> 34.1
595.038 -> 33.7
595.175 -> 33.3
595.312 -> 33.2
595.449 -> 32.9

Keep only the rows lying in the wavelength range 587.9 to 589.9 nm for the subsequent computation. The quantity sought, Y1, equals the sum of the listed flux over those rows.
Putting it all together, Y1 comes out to 404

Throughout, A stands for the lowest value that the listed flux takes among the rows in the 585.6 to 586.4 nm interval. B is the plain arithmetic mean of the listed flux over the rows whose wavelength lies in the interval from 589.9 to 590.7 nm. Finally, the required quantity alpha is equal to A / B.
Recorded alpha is 1.11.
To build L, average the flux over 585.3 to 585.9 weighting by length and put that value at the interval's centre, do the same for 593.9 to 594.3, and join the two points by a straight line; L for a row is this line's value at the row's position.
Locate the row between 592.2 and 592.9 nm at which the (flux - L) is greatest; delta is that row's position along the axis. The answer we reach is 592.713 nm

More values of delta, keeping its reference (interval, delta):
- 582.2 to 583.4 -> 583.236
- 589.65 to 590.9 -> 590.805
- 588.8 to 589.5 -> 588.904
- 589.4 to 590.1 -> 589.854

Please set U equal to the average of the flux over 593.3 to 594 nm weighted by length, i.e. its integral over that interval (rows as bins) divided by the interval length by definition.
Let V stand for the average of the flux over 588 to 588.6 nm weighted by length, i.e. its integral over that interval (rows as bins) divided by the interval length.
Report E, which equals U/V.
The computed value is 1.1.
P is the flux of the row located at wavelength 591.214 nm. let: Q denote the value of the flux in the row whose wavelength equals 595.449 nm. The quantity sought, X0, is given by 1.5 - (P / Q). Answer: 0.58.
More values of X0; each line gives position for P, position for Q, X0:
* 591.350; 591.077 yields 0.54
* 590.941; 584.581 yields 0.59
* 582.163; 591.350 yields 0.36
